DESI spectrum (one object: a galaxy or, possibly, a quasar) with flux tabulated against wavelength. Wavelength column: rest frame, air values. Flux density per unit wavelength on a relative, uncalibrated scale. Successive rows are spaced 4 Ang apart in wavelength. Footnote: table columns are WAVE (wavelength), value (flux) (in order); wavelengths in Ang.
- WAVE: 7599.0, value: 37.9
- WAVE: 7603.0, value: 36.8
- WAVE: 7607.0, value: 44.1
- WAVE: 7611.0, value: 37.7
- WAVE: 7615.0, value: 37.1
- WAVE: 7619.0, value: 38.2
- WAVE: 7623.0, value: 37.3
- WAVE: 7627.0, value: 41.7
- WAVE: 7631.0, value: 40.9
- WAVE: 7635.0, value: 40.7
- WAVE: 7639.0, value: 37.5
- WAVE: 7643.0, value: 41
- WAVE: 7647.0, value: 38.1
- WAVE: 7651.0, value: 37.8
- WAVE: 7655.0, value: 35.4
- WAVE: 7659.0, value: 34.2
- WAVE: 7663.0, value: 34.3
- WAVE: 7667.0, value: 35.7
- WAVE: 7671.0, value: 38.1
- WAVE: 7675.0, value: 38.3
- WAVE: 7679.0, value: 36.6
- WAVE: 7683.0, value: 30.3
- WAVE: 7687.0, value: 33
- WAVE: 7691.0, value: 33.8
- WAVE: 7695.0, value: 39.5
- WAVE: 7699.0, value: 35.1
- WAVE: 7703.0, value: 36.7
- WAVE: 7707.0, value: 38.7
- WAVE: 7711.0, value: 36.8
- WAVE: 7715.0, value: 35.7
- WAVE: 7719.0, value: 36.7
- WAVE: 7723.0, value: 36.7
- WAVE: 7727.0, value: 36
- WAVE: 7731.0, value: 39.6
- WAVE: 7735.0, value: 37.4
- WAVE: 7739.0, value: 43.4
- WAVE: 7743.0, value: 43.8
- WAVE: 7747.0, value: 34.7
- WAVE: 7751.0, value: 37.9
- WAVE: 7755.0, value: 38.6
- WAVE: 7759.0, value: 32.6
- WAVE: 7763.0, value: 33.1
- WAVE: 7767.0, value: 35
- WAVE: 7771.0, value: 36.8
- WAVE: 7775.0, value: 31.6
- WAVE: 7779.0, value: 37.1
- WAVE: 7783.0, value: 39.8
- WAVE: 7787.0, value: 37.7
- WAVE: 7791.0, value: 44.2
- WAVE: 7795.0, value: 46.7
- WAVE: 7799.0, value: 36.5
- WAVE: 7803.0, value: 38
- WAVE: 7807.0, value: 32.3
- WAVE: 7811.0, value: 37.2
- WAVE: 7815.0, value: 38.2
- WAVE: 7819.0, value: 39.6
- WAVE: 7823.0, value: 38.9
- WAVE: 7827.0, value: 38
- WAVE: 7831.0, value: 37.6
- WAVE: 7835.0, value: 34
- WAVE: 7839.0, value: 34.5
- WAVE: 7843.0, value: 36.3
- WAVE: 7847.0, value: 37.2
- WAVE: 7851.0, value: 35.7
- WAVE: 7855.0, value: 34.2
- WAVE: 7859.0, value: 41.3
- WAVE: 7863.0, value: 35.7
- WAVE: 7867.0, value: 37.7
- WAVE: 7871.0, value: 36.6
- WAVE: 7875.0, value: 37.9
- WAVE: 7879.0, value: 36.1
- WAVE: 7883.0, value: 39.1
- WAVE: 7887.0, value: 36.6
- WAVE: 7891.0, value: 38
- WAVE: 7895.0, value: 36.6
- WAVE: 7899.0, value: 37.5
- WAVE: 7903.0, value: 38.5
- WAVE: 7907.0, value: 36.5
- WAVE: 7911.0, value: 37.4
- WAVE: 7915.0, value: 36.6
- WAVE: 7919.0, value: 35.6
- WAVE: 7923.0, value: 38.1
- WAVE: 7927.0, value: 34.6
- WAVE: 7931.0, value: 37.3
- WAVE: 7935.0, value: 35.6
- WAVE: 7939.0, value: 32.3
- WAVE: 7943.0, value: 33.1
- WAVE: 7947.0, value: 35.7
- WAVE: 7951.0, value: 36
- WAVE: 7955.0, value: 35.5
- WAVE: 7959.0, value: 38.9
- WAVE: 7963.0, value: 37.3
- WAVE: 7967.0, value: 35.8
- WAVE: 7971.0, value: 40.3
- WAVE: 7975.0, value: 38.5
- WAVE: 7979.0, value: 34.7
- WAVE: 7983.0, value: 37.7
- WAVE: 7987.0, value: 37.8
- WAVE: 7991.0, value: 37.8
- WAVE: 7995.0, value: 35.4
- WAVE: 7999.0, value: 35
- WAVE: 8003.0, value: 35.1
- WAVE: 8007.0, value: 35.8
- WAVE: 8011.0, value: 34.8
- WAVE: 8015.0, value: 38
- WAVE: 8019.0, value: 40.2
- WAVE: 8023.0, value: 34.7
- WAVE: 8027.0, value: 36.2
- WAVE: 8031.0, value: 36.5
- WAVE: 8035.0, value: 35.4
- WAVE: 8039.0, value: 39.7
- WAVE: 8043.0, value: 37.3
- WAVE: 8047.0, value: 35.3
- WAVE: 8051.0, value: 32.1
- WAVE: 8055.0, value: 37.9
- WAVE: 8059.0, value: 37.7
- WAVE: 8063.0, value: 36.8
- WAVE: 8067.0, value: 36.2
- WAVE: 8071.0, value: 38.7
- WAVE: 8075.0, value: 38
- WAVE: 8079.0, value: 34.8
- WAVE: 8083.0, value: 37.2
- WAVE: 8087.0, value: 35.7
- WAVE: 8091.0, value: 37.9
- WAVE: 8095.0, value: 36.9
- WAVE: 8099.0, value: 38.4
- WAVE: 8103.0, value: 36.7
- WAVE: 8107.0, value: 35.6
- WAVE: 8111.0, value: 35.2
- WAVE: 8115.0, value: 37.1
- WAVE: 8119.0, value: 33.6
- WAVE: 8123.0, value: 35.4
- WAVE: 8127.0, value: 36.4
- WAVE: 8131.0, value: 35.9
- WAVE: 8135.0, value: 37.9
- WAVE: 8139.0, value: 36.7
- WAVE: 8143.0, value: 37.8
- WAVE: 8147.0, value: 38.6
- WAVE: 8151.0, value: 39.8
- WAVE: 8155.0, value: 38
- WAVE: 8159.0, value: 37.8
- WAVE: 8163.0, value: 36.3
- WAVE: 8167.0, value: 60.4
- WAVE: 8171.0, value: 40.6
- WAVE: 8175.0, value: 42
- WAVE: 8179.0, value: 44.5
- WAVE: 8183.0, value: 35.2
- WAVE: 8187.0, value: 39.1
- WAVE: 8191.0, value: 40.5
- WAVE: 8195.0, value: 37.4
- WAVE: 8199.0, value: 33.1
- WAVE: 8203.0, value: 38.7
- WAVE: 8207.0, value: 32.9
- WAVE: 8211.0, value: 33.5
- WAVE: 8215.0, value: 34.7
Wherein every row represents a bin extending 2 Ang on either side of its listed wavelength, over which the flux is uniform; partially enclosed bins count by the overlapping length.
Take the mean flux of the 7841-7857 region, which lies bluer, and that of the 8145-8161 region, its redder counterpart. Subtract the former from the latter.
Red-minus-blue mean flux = 2.7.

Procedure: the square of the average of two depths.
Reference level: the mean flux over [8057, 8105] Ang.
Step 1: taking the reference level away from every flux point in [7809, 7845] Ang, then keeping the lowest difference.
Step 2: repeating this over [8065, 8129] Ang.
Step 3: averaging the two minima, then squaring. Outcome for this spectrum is 11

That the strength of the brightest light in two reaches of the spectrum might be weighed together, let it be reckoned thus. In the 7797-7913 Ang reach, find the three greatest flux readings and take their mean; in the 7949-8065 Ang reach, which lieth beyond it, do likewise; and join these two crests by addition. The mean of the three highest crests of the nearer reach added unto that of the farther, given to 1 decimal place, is 80.1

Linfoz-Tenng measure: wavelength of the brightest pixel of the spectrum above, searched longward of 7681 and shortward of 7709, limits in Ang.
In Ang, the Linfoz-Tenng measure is 7695.0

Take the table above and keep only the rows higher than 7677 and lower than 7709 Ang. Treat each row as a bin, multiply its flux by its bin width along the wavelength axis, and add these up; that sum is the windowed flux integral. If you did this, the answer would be 1135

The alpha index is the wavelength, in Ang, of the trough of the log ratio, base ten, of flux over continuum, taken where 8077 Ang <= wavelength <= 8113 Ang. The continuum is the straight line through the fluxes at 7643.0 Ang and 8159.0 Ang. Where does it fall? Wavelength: 8079.0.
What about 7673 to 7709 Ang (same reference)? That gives 7683.0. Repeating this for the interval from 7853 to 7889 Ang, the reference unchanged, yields 7855.0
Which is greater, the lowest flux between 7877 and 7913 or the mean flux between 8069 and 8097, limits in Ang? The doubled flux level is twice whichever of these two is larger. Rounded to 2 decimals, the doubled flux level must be 74.06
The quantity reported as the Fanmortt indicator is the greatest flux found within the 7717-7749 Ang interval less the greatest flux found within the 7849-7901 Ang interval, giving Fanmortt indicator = 2.5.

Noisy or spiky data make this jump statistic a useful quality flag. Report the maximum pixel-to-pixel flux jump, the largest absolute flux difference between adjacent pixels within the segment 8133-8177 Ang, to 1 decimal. 24.1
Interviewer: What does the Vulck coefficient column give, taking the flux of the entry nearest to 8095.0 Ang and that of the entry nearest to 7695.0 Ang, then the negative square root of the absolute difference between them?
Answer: -1.6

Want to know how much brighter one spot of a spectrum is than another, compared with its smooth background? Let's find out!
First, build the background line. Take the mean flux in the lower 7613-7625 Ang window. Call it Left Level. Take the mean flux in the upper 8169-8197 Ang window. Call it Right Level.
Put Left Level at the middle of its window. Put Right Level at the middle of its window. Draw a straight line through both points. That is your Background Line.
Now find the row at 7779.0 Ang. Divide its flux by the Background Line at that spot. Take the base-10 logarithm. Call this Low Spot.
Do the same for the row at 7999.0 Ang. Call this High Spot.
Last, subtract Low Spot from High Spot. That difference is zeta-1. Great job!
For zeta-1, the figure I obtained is -0.04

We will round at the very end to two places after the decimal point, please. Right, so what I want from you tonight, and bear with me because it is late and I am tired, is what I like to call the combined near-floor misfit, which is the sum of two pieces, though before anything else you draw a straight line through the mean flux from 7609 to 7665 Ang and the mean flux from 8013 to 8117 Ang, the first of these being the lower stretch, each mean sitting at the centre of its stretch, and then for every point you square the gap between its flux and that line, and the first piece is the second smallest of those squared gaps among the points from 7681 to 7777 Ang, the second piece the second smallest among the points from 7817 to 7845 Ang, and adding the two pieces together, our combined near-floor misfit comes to 0.40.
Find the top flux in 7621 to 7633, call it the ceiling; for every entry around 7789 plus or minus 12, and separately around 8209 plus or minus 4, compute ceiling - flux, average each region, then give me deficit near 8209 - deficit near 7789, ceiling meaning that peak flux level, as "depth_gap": 7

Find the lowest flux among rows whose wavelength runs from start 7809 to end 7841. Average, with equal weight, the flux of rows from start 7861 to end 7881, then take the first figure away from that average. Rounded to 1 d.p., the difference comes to 2.8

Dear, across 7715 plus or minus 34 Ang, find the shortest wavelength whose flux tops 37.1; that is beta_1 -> 7695.0 Ang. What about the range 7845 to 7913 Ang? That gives 7847.0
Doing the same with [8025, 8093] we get 8039.0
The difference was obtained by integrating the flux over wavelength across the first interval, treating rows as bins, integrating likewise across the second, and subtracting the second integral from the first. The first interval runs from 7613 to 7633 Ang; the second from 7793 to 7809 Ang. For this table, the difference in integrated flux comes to 167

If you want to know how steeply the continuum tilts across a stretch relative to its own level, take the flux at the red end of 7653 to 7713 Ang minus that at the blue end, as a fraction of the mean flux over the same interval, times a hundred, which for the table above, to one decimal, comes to 3.9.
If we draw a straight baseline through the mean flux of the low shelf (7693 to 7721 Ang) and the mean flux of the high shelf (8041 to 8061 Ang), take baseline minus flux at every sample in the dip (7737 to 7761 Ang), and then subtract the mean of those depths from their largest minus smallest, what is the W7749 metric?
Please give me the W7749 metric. 13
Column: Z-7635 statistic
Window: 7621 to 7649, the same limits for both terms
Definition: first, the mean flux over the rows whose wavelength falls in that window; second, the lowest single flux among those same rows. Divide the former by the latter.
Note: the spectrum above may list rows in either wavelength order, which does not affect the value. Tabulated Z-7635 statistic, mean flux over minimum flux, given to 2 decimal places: 1.06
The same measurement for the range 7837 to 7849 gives 1.04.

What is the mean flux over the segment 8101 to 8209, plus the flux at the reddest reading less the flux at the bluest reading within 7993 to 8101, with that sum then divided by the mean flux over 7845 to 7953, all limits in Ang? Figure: 1.13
